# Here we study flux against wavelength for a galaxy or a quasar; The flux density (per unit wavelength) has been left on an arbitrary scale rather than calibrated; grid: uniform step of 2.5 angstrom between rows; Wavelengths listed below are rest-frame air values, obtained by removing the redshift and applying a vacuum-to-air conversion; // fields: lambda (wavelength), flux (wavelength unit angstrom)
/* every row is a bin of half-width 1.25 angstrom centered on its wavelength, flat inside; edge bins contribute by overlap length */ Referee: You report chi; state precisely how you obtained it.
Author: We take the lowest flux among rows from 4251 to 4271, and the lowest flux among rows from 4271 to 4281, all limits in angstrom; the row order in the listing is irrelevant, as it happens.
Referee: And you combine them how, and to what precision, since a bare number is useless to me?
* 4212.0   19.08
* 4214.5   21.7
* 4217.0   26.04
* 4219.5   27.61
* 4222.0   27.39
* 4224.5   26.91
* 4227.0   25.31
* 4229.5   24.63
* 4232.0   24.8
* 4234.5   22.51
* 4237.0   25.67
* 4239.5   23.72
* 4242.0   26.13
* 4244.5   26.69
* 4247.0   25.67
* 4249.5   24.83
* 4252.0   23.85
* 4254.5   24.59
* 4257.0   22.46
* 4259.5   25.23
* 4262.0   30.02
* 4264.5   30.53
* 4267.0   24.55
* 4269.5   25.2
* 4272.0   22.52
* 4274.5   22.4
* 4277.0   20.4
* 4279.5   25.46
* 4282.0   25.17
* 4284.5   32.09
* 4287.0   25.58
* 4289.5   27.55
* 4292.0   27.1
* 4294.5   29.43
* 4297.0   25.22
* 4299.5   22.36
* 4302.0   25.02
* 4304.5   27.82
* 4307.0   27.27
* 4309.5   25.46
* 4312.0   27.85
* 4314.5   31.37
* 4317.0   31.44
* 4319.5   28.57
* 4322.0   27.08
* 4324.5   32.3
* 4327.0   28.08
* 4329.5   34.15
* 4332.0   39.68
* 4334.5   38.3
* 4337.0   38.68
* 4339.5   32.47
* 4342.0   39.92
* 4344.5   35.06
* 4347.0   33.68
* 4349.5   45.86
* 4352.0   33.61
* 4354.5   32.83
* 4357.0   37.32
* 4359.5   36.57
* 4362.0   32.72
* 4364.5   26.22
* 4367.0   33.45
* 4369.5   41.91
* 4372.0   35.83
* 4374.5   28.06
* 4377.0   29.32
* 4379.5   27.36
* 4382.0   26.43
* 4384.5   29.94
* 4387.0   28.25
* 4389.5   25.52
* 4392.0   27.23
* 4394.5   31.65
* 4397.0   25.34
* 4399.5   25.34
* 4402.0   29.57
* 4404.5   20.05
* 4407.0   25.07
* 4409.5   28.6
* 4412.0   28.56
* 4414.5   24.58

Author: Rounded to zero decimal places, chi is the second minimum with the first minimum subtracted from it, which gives -2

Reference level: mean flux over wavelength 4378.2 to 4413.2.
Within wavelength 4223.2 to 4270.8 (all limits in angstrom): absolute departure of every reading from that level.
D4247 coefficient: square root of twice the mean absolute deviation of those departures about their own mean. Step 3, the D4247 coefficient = 1.36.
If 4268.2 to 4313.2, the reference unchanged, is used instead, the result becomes 1.75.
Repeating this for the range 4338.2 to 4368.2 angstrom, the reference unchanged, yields 2.53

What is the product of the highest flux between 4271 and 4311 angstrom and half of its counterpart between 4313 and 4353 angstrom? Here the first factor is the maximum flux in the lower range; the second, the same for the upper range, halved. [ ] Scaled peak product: 736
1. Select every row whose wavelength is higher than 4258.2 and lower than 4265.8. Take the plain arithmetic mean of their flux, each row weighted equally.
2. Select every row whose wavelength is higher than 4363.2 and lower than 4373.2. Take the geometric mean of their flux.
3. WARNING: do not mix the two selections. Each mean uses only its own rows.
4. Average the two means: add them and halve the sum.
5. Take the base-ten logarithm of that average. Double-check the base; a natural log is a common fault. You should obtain 1.49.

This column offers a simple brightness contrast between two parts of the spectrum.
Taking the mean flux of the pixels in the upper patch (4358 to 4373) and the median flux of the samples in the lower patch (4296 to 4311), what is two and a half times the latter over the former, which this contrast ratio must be 1.84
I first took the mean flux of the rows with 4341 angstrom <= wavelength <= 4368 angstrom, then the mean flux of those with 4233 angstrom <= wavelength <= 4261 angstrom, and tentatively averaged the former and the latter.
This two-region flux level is 29.9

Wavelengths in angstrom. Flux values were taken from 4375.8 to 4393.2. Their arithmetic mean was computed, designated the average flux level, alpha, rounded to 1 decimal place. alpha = 27.7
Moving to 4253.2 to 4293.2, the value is 25.7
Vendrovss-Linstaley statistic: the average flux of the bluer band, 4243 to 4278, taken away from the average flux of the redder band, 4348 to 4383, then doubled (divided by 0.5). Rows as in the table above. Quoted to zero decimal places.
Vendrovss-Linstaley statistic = 17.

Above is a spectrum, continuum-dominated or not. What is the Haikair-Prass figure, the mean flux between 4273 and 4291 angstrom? 25.5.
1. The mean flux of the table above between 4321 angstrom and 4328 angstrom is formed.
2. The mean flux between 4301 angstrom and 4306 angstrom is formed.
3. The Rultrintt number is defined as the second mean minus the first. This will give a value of -2.7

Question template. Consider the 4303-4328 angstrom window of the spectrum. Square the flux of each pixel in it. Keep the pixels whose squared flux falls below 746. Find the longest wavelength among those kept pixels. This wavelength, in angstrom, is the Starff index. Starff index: 4322.0 angstrom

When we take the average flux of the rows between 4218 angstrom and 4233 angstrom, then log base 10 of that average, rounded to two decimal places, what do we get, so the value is 1.42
